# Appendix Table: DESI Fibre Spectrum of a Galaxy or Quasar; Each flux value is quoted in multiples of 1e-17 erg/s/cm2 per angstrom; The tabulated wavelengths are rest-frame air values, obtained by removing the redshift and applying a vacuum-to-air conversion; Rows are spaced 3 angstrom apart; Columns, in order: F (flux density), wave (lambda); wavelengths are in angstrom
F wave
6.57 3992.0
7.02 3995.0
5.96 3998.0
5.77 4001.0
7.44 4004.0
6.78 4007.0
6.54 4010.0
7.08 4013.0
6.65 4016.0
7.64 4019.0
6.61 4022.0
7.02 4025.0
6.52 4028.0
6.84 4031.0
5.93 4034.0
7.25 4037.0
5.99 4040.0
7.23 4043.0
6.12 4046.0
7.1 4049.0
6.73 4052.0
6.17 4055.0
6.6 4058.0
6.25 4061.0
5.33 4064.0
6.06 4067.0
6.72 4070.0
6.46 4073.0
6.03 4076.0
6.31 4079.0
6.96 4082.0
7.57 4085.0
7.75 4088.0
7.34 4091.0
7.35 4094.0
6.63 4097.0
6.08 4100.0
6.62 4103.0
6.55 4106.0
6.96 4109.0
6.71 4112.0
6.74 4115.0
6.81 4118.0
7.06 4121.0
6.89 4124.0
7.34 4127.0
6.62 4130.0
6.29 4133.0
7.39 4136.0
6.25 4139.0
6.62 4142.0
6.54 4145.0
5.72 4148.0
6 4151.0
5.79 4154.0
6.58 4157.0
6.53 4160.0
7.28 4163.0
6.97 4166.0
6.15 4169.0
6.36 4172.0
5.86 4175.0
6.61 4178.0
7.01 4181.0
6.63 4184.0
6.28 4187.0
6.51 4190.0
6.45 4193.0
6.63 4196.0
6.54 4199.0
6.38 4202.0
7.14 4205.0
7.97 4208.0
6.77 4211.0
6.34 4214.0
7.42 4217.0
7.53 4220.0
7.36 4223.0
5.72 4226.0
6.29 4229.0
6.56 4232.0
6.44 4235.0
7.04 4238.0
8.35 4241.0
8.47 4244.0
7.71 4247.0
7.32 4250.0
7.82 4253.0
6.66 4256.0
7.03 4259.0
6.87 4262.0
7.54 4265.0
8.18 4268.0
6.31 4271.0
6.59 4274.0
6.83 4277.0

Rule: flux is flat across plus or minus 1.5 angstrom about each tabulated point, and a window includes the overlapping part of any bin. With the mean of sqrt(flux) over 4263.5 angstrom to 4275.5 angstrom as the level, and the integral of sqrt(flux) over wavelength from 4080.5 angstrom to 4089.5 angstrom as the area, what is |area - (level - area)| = 46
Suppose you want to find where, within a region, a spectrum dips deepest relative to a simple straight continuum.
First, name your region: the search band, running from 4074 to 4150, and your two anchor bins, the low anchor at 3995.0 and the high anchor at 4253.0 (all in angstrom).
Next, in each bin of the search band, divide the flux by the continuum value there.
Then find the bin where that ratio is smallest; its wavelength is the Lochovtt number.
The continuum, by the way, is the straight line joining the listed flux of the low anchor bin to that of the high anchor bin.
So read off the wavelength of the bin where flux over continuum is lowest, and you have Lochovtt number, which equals 4148.0 angstrom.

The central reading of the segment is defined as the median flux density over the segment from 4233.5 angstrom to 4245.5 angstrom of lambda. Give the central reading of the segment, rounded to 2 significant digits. 7.7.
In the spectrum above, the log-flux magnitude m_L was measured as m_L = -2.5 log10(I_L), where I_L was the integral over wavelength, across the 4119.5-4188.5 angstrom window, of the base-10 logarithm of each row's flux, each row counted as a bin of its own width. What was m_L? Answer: -4.4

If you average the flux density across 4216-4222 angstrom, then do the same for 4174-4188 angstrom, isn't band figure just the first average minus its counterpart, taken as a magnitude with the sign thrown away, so 1.0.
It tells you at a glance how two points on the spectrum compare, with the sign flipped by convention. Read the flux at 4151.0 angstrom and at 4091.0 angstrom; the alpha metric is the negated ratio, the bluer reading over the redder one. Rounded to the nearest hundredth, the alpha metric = -1.22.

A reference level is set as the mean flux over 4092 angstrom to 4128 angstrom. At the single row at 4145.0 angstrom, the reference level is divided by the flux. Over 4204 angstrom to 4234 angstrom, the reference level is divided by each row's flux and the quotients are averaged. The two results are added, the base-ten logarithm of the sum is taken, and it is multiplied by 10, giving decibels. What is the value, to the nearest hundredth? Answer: 3.09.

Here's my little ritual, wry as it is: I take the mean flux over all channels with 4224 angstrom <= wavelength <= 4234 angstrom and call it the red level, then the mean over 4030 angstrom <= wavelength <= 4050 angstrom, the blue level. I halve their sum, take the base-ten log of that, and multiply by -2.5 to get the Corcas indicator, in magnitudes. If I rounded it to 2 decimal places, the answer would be -2.02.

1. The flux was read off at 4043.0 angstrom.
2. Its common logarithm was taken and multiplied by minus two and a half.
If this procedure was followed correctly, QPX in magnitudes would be -2.15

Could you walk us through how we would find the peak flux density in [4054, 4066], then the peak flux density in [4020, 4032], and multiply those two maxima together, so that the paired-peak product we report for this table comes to 46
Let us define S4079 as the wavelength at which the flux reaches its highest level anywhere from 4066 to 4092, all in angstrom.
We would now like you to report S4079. 4088.0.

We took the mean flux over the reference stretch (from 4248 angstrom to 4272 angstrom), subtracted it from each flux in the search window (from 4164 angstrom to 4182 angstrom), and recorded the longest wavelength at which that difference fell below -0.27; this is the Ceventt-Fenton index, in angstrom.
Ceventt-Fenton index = 4178.0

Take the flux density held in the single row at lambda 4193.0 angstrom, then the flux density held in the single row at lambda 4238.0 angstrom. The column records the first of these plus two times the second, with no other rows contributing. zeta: 20.5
